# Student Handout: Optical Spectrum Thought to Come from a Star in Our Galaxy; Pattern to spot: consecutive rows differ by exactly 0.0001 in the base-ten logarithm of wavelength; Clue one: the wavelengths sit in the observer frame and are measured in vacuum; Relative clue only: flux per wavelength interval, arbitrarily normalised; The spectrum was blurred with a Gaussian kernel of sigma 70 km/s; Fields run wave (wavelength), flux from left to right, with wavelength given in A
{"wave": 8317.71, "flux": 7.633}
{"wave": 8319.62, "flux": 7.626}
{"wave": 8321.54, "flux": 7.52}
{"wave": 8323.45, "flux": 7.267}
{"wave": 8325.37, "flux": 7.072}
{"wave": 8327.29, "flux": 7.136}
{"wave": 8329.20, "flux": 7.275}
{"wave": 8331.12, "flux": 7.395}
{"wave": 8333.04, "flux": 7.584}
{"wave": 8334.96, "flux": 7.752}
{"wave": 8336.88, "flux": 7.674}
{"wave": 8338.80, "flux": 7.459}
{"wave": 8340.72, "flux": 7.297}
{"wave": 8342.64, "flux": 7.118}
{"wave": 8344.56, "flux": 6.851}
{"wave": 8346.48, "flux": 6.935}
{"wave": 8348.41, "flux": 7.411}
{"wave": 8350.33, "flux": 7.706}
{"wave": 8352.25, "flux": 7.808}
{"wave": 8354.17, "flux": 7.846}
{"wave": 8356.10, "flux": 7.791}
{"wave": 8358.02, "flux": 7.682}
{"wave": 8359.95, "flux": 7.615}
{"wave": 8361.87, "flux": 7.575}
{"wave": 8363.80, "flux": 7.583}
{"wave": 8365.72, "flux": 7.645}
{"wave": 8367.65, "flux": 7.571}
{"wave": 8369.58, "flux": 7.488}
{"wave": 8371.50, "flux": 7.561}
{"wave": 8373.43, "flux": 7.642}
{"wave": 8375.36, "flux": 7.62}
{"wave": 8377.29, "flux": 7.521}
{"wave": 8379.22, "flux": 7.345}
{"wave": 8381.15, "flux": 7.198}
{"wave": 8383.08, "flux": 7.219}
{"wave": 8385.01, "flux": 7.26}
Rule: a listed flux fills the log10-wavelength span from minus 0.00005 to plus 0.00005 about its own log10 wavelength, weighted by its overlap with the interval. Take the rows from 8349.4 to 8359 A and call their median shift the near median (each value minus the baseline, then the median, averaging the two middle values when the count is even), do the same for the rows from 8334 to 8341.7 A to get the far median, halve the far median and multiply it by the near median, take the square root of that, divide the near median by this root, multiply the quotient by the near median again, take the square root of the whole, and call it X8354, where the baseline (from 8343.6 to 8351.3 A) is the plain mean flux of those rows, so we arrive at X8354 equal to 1.0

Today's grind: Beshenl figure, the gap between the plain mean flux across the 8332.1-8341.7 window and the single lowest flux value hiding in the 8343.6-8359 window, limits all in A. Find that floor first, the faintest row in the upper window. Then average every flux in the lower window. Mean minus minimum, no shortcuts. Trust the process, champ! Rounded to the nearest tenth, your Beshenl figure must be 0.7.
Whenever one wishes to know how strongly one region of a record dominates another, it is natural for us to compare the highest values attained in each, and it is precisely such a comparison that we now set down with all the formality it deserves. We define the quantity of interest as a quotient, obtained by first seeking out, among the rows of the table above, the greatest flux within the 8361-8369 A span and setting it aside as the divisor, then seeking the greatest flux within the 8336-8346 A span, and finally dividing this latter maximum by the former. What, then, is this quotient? 1.00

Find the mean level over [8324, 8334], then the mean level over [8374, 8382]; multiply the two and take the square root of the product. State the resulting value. 7.36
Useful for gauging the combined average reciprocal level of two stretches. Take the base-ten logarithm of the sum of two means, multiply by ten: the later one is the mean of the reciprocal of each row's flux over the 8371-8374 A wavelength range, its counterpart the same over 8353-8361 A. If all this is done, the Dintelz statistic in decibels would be -5.84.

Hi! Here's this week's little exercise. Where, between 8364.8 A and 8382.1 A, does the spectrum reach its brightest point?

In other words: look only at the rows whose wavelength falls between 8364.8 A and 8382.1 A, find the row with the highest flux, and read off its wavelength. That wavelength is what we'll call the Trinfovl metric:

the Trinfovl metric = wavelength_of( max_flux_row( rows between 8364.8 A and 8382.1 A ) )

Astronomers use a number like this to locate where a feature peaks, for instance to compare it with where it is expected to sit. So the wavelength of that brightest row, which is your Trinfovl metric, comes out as 8365.72 A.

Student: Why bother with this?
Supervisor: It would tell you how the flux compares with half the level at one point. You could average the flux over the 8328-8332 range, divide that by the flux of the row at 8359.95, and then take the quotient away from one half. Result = -0.46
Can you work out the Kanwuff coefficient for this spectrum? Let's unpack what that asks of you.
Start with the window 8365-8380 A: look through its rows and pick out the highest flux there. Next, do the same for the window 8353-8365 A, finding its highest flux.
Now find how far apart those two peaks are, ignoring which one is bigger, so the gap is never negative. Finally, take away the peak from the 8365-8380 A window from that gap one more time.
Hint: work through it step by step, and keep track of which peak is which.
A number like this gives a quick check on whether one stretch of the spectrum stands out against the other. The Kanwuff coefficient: -7.44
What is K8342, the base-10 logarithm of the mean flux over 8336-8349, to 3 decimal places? 0.860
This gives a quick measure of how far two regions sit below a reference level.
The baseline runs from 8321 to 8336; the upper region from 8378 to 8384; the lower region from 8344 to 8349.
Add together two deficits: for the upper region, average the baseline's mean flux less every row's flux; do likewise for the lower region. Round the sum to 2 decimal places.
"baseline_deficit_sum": 0.43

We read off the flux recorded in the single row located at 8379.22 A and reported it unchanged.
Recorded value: 7.345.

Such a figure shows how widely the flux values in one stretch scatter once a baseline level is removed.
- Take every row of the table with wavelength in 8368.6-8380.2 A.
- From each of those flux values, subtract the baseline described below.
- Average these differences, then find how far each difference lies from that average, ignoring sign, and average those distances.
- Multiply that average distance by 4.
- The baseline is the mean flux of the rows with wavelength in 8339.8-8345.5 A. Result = 0.31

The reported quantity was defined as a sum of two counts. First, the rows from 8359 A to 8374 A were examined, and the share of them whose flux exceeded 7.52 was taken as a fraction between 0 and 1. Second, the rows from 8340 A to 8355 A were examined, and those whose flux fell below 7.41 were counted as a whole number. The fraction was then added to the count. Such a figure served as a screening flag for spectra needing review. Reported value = 4.9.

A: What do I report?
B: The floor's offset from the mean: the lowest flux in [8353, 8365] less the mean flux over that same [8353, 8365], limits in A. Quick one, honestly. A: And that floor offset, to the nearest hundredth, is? -0.11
